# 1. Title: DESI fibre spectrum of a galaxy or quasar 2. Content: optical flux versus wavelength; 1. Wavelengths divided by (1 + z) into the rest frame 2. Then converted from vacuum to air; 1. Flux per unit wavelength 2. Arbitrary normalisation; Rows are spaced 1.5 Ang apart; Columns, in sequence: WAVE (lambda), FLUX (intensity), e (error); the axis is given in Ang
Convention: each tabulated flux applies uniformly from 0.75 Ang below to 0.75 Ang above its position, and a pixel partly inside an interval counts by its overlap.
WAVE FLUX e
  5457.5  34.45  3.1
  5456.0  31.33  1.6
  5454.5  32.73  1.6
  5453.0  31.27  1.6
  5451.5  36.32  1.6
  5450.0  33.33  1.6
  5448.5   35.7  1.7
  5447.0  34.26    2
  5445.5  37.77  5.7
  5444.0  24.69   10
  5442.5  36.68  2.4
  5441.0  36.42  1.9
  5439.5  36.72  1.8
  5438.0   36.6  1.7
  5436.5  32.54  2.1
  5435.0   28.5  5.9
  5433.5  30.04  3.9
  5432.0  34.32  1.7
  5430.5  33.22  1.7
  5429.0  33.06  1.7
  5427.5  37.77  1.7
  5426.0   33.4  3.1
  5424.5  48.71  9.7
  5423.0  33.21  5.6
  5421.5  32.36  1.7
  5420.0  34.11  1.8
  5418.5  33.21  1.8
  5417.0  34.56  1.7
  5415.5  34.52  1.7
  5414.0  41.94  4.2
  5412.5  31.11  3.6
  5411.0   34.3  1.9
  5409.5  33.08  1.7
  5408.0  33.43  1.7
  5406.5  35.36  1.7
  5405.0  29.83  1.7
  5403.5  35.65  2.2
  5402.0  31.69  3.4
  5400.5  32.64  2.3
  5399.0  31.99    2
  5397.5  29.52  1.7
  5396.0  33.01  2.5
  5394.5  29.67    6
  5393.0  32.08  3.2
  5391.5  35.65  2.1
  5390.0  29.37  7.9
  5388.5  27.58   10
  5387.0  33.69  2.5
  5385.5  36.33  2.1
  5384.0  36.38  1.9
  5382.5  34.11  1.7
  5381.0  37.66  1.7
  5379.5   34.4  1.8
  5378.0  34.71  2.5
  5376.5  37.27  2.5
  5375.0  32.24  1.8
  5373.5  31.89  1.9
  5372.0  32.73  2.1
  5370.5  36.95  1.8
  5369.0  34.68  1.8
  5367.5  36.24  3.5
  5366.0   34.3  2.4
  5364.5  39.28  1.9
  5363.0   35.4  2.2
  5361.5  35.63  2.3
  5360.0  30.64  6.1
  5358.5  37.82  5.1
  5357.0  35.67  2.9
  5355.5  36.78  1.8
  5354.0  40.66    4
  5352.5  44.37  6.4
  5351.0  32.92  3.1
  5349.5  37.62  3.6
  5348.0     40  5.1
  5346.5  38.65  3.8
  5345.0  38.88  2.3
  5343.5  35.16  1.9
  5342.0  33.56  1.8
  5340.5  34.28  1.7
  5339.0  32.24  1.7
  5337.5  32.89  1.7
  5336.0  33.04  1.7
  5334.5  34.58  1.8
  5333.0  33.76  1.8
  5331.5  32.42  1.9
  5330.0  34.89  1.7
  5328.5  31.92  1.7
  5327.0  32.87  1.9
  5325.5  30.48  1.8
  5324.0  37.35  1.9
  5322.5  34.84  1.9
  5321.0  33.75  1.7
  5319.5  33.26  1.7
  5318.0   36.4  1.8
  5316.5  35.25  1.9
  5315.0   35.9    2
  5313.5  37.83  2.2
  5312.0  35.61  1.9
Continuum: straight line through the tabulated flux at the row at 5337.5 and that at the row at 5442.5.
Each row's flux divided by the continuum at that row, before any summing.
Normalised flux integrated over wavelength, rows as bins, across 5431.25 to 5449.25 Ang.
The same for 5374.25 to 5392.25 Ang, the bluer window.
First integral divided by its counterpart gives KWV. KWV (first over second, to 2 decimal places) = 0.93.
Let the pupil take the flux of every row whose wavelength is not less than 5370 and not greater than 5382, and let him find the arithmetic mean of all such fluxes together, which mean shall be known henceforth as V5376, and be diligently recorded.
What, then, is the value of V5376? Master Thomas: 34.7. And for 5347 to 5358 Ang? 38.3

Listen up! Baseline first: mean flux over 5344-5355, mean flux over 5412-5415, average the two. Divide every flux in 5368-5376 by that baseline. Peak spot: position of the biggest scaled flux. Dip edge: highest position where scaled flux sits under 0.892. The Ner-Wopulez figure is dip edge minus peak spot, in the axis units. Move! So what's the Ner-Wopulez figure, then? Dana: 4.5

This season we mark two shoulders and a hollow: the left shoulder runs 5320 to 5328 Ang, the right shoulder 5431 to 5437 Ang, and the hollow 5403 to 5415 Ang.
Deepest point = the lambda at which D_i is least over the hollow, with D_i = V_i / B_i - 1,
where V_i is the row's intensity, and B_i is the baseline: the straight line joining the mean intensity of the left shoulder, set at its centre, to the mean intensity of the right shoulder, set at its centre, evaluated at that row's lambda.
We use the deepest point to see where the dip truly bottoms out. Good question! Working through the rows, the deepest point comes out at 5405.0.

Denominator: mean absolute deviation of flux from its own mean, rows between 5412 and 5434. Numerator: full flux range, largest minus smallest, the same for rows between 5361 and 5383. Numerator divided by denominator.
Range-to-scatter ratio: 2.4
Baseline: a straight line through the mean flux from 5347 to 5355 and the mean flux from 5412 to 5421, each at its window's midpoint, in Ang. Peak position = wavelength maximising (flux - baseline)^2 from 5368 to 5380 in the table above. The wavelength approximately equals 5373.5 Ang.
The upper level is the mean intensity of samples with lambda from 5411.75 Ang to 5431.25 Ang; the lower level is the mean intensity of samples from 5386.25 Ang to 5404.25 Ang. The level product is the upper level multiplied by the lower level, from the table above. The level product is 1131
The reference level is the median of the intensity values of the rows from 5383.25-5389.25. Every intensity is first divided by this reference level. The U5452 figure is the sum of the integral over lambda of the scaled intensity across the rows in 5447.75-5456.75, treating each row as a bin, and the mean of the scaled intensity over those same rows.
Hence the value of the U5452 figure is 9.6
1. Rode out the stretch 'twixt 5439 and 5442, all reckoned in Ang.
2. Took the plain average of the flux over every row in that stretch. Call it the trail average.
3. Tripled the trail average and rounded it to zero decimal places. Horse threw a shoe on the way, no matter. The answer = 110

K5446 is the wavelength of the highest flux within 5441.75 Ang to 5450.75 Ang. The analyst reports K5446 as 5445.5 Ang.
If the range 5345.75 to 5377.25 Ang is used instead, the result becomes 5352.5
